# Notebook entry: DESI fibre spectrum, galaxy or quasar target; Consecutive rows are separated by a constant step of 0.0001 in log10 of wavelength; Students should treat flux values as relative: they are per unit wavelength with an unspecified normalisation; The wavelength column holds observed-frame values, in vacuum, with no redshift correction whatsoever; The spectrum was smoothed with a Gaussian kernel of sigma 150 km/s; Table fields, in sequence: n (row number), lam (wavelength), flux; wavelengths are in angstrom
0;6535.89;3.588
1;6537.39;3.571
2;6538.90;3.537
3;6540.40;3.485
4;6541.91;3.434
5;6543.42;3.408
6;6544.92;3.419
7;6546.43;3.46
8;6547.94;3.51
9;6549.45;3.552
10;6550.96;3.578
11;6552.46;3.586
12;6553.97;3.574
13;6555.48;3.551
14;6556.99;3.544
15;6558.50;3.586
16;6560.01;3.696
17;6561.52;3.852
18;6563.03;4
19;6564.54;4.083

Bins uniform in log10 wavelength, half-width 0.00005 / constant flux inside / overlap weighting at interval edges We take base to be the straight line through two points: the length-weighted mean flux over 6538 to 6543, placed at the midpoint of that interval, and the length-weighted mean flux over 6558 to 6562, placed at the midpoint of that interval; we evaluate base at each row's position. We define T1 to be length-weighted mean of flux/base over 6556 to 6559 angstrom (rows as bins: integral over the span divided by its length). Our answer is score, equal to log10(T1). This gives -0.014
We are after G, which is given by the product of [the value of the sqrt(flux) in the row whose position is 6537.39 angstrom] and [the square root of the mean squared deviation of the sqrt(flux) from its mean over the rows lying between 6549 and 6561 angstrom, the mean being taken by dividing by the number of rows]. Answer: 0.022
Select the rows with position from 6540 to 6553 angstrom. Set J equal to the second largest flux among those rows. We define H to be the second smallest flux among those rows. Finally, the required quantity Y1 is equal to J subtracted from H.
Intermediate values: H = 3.419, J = 3.578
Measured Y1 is -0.16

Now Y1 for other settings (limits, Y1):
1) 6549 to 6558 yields -0.03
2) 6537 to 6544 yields -0.10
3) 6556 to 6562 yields -0.11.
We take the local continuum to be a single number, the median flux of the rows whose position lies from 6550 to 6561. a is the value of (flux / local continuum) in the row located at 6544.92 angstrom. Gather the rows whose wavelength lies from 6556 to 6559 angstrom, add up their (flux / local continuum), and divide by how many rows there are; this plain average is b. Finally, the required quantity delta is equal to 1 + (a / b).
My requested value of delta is 1.96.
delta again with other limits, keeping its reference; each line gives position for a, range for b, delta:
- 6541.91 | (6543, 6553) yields 1.98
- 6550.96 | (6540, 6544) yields 2.04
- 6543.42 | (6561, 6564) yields 1.87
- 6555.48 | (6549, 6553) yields 1.99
